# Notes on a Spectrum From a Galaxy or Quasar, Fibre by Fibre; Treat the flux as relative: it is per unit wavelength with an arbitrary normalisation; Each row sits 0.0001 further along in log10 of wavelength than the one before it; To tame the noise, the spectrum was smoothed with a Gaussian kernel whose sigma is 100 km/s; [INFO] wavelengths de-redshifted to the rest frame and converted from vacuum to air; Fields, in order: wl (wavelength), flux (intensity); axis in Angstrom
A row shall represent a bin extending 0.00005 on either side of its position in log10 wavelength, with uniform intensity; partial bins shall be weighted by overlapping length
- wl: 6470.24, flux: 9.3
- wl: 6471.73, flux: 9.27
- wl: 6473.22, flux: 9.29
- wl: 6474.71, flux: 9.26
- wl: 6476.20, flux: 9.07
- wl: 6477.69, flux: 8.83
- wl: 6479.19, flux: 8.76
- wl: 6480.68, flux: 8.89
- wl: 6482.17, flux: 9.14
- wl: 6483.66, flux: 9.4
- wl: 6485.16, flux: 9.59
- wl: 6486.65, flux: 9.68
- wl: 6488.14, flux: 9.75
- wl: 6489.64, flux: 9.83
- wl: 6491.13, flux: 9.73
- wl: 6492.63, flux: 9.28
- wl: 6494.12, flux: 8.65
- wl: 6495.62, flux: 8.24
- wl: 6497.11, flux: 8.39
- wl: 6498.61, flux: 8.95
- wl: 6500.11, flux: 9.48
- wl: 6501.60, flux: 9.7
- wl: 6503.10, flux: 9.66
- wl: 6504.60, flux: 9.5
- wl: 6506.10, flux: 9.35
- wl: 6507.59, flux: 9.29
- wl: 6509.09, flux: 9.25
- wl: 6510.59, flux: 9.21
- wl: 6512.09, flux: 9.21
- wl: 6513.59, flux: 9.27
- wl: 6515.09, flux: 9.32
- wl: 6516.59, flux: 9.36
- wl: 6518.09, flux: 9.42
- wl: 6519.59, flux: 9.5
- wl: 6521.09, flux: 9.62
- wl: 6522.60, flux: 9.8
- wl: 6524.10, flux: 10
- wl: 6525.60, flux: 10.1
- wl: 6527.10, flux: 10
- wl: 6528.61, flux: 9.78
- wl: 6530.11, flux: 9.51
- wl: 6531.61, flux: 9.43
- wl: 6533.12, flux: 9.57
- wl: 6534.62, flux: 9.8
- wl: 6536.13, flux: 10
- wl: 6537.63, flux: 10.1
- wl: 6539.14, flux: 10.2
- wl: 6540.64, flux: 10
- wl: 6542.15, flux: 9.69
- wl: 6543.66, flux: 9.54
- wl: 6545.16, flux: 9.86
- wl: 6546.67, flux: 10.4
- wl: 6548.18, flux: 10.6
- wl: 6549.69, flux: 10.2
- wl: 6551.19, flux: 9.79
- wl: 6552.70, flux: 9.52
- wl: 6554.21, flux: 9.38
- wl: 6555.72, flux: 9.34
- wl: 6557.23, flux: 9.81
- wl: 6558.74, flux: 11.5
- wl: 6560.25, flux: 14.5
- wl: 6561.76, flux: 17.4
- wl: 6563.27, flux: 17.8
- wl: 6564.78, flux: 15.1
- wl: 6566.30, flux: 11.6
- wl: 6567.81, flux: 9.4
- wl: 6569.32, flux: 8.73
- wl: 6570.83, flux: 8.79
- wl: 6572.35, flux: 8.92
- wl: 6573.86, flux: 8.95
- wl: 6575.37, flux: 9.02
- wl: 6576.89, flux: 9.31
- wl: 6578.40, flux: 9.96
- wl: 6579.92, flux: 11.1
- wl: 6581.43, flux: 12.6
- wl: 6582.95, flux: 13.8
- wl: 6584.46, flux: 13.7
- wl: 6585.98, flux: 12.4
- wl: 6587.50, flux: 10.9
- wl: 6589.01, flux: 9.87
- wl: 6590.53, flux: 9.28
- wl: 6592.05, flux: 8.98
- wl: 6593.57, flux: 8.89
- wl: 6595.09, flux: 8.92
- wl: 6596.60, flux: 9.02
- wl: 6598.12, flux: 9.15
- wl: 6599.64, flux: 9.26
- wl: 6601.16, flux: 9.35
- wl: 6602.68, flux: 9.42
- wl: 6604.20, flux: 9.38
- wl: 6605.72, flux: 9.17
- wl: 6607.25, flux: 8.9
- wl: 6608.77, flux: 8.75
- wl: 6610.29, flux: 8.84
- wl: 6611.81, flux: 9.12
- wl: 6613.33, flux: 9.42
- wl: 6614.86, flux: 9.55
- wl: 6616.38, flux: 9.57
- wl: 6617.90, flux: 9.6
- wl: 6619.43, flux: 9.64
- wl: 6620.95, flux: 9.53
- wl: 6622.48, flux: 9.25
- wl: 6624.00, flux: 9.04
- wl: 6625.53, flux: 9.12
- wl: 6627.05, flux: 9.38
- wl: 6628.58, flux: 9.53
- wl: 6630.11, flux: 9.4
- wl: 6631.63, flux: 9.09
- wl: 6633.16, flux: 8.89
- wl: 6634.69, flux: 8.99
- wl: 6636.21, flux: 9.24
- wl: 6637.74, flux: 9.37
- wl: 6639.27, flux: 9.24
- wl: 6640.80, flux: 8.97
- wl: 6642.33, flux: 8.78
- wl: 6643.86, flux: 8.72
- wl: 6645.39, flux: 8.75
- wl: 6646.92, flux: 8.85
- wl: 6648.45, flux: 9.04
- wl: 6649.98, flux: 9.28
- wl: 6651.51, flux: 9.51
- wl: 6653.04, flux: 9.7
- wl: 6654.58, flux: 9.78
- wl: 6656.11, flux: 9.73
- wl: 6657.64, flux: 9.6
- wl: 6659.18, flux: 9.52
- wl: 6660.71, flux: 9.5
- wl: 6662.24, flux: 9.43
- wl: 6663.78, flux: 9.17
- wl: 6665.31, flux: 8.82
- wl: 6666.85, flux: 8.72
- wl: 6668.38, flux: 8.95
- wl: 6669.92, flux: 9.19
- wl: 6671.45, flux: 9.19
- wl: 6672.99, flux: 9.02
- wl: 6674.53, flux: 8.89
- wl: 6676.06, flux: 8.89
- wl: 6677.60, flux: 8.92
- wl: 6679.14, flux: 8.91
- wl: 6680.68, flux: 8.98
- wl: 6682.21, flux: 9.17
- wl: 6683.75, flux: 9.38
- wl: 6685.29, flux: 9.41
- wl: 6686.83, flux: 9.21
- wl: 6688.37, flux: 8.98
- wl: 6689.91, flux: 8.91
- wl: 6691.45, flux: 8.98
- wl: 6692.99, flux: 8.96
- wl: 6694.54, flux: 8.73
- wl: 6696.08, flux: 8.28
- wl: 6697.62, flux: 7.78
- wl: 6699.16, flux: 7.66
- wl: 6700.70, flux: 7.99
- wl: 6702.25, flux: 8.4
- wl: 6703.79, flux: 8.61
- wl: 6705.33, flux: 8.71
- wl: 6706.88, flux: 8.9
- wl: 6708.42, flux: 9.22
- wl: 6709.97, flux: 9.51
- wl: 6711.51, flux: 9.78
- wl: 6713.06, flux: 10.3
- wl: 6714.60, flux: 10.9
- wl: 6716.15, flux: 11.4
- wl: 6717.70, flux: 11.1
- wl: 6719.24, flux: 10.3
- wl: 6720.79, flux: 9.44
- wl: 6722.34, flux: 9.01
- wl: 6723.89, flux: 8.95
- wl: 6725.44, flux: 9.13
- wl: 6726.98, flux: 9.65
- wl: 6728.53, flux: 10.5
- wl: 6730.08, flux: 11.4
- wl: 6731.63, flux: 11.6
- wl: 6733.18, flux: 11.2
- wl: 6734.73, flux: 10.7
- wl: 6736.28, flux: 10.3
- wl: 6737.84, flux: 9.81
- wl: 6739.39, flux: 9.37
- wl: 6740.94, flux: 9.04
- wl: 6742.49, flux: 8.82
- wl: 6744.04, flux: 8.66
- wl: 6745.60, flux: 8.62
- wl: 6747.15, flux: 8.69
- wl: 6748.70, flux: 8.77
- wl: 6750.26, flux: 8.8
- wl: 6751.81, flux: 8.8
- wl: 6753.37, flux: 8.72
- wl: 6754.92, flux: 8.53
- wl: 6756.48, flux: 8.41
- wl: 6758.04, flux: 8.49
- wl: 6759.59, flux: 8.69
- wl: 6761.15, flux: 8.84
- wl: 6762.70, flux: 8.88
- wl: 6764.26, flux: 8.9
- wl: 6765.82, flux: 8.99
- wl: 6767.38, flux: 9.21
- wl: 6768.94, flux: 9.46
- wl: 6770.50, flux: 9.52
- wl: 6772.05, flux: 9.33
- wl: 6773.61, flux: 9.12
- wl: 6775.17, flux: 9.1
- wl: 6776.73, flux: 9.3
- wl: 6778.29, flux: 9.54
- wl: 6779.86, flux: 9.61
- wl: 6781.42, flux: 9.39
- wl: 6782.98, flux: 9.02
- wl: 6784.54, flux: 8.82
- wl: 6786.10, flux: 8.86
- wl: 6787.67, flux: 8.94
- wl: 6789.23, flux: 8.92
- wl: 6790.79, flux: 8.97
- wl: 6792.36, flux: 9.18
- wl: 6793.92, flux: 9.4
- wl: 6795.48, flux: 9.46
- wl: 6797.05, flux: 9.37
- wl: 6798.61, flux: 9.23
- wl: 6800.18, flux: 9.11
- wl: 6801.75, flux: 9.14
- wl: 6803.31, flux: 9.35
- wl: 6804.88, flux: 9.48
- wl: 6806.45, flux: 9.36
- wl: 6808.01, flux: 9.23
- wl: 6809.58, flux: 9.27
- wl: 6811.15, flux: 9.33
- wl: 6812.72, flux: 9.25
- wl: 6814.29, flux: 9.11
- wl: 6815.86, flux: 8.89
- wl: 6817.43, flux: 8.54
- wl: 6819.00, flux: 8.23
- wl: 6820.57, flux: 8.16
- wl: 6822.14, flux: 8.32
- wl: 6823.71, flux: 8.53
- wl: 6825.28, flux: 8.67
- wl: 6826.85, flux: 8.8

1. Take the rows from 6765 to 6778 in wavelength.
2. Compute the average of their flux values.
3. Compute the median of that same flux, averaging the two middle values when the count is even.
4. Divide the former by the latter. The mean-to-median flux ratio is 1.00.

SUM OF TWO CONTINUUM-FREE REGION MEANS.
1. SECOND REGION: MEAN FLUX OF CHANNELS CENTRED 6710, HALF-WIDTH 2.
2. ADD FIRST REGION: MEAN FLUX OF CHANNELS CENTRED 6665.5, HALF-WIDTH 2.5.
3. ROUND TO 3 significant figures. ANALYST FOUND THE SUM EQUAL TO 18.4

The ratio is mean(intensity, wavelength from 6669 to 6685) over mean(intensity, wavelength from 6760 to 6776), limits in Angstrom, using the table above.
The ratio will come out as 0.99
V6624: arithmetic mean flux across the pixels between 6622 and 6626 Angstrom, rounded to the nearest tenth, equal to 9.1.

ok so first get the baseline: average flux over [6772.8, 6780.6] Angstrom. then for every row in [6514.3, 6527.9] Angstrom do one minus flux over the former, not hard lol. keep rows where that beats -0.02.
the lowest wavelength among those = 6515.09 Angstrom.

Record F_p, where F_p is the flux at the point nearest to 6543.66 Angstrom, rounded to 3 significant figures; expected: 9.54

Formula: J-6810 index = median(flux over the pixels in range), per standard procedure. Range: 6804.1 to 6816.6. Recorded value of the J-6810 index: 9.3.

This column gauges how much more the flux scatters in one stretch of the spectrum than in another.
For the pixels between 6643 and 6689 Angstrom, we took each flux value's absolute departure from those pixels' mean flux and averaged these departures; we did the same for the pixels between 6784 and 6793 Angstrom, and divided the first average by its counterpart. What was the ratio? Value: 3.2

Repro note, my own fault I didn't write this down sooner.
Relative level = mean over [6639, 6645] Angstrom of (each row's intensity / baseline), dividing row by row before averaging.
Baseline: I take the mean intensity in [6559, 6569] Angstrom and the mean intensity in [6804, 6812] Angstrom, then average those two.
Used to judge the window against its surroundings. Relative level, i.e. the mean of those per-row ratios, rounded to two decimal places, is 0.76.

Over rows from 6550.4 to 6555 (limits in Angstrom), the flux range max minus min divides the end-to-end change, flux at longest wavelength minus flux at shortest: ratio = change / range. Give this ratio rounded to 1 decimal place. -1.0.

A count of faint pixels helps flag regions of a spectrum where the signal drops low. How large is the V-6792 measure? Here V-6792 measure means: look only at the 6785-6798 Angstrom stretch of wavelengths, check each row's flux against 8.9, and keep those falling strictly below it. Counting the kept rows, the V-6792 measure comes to 1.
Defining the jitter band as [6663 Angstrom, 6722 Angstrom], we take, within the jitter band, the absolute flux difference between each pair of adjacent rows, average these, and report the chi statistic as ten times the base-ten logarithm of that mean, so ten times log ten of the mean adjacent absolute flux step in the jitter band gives -6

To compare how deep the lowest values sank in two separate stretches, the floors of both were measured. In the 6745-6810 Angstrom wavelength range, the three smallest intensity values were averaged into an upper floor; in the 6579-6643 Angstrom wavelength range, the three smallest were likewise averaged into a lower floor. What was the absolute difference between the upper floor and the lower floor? 0.31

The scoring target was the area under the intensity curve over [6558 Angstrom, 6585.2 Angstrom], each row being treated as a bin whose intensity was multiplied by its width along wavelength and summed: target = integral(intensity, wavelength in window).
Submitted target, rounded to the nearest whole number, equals 321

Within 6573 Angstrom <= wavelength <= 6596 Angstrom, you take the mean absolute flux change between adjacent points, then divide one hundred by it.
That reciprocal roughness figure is 143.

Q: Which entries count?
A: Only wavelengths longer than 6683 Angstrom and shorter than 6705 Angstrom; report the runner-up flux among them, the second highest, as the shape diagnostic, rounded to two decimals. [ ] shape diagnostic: 9.38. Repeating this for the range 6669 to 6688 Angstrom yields 9.38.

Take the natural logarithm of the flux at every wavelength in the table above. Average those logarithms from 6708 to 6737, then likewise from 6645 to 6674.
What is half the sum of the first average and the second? 2.27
